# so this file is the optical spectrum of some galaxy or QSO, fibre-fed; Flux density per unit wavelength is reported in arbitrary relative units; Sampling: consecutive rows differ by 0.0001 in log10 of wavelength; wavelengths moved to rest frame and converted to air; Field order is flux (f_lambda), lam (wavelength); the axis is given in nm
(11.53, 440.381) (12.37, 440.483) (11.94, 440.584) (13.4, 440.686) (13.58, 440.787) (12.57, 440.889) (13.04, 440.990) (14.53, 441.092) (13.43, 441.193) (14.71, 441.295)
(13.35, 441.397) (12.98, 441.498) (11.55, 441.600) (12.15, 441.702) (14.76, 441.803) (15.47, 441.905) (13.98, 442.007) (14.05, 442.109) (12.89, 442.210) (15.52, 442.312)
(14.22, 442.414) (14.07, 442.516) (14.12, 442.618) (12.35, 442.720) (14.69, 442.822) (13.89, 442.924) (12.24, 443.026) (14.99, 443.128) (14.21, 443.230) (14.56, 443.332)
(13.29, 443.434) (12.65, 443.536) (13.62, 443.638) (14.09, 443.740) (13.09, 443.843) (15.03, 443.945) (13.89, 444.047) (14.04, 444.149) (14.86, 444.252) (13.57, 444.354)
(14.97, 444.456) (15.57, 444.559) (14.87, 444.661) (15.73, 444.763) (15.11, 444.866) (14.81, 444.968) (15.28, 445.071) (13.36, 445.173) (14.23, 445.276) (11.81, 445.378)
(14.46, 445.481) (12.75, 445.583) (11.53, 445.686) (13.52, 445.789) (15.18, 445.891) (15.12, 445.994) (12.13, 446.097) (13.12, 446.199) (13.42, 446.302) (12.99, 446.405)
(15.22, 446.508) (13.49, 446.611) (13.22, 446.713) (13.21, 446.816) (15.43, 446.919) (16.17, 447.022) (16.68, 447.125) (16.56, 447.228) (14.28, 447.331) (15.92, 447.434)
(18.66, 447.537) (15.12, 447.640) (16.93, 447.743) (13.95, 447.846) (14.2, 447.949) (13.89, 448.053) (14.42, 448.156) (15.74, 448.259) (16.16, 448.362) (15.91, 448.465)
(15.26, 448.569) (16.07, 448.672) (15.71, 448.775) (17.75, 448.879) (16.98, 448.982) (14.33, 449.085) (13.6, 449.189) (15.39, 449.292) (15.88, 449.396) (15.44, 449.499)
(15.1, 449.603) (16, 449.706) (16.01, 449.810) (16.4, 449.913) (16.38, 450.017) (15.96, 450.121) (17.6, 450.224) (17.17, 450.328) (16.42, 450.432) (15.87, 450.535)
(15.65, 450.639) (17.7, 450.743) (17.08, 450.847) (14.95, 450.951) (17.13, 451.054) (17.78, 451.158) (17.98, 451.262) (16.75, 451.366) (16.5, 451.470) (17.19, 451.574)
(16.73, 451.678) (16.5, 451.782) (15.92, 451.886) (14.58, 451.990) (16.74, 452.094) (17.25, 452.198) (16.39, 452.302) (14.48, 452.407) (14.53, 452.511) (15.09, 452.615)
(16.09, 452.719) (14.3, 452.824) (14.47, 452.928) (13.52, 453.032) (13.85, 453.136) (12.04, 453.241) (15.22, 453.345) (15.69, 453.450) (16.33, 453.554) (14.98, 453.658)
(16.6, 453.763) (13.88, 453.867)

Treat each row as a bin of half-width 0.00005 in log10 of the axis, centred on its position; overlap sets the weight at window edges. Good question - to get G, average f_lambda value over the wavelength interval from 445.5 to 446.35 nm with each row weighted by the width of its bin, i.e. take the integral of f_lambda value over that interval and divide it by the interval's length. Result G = 13.4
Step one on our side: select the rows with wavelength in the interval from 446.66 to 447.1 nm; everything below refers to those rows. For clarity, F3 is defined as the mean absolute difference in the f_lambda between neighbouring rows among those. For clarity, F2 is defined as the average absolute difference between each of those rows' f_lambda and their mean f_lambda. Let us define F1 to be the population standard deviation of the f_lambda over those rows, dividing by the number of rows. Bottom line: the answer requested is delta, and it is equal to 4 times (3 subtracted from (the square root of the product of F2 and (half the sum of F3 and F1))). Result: -7.1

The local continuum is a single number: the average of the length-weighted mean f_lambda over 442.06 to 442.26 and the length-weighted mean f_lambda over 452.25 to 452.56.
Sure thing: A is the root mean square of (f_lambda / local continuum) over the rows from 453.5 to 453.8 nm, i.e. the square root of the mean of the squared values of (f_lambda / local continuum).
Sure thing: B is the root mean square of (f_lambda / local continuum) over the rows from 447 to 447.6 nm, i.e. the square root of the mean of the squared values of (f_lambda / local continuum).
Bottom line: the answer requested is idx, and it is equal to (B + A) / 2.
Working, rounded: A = 1.12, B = 1.15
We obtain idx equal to 1.13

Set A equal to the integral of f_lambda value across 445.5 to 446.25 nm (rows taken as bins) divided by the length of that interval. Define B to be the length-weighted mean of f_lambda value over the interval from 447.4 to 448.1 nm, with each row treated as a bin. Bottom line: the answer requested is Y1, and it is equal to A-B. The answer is -2.1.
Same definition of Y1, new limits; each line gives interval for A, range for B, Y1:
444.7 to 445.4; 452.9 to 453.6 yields 0.0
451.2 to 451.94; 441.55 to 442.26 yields 3.2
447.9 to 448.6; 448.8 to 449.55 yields -0.6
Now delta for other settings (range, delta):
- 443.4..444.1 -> -9.2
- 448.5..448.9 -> -8.5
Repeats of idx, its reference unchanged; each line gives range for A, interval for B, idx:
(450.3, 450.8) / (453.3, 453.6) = 1.13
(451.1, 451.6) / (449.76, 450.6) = 1.18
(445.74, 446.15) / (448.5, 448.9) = 1.06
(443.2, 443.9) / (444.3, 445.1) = 1.00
